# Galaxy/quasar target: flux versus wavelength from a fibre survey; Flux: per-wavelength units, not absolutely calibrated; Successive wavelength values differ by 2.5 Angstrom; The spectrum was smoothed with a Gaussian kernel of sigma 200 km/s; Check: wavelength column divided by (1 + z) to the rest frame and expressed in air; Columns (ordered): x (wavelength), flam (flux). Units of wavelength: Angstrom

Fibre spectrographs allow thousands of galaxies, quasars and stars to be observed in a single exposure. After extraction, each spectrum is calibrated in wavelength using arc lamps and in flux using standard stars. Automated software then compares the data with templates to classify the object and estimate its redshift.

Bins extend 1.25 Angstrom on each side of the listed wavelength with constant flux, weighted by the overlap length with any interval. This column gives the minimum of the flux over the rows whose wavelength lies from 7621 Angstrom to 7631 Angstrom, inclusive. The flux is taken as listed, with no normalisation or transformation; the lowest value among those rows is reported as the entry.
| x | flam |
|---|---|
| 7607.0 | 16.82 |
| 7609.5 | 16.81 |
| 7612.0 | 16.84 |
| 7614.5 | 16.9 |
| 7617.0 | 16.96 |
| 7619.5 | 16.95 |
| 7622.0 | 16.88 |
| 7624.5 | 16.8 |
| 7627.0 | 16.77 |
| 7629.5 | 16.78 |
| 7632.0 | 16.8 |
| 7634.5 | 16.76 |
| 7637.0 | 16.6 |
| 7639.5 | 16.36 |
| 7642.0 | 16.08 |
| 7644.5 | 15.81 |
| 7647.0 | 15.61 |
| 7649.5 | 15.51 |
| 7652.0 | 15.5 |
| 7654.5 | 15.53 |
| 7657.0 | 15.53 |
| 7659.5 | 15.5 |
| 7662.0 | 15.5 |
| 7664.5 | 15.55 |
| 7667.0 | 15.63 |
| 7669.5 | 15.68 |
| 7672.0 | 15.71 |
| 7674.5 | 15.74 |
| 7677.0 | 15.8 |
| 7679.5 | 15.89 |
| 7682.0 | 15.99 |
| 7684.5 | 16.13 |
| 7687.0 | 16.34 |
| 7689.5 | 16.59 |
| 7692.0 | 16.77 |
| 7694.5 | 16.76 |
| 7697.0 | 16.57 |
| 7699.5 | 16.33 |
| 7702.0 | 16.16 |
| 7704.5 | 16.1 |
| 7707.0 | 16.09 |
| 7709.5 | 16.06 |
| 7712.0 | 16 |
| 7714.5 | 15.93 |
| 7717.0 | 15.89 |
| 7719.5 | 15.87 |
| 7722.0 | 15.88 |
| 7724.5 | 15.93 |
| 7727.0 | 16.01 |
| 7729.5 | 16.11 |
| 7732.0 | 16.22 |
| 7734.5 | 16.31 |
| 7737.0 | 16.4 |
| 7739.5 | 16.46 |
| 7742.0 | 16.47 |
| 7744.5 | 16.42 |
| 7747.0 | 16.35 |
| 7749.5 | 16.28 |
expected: 16.77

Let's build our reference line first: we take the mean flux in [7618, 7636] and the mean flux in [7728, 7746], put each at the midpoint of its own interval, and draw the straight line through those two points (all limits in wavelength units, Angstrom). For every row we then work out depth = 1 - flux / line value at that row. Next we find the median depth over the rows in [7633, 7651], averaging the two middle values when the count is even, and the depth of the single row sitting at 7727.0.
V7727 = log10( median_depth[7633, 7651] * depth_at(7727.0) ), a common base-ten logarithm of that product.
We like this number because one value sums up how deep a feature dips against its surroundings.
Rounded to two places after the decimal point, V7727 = -3.04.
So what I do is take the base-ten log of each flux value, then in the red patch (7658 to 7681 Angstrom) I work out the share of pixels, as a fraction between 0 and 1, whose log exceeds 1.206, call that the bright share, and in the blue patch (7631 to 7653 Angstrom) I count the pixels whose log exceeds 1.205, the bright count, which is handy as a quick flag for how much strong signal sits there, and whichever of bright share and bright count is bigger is 5.0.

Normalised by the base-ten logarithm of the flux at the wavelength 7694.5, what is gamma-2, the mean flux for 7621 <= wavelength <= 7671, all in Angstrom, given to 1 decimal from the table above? 13.1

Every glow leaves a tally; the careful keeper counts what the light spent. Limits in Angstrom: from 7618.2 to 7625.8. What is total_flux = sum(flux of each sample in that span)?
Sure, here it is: 50.6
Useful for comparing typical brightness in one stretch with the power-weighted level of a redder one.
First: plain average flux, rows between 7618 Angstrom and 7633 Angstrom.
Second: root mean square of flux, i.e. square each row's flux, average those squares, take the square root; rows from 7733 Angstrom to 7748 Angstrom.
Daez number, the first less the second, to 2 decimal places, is 0.43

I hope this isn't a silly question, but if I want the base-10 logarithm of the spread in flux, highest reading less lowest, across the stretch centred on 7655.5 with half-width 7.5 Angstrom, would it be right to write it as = -1.5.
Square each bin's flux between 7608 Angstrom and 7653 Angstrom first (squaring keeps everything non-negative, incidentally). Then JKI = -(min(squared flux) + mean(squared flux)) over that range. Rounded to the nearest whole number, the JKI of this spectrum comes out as -512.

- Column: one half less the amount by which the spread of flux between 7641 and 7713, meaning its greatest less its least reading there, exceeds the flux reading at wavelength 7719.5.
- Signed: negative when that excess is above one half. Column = 15.1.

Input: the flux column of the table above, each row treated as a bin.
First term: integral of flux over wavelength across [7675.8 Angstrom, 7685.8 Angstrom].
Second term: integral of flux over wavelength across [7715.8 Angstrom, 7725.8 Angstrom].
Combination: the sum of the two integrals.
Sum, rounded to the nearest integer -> 318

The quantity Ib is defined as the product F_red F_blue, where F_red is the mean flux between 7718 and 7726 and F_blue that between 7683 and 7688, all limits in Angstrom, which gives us 258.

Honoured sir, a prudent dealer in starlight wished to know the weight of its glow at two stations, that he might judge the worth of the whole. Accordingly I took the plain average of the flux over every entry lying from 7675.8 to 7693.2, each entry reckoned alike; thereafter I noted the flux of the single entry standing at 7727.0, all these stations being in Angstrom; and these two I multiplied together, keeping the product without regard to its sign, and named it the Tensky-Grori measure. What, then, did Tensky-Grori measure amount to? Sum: 260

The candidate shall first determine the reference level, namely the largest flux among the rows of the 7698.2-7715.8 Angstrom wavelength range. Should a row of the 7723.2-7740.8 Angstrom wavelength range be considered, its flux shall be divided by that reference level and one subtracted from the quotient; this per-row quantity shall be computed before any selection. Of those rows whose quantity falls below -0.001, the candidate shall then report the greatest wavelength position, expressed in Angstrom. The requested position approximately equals 7734.5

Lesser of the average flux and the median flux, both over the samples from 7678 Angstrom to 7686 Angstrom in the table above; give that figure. 16.0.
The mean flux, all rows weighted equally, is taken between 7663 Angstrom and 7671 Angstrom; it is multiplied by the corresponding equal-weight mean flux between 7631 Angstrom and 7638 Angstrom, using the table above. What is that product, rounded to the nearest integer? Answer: 261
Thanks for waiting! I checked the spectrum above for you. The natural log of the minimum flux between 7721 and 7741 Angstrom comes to 2.77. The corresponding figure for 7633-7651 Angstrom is 2.74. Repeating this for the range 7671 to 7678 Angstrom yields 2.75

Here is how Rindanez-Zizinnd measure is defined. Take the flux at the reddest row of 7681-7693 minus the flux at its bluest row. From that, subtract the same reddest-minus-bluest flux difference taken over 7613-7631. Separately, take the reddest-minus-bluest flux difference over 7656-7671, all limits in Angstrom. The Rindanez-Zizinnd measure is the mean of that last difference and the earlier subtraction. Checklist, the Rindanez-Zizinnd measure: 0.5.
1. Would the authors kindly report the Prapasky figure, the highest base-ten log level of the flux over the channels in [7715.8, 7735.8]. 1.21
